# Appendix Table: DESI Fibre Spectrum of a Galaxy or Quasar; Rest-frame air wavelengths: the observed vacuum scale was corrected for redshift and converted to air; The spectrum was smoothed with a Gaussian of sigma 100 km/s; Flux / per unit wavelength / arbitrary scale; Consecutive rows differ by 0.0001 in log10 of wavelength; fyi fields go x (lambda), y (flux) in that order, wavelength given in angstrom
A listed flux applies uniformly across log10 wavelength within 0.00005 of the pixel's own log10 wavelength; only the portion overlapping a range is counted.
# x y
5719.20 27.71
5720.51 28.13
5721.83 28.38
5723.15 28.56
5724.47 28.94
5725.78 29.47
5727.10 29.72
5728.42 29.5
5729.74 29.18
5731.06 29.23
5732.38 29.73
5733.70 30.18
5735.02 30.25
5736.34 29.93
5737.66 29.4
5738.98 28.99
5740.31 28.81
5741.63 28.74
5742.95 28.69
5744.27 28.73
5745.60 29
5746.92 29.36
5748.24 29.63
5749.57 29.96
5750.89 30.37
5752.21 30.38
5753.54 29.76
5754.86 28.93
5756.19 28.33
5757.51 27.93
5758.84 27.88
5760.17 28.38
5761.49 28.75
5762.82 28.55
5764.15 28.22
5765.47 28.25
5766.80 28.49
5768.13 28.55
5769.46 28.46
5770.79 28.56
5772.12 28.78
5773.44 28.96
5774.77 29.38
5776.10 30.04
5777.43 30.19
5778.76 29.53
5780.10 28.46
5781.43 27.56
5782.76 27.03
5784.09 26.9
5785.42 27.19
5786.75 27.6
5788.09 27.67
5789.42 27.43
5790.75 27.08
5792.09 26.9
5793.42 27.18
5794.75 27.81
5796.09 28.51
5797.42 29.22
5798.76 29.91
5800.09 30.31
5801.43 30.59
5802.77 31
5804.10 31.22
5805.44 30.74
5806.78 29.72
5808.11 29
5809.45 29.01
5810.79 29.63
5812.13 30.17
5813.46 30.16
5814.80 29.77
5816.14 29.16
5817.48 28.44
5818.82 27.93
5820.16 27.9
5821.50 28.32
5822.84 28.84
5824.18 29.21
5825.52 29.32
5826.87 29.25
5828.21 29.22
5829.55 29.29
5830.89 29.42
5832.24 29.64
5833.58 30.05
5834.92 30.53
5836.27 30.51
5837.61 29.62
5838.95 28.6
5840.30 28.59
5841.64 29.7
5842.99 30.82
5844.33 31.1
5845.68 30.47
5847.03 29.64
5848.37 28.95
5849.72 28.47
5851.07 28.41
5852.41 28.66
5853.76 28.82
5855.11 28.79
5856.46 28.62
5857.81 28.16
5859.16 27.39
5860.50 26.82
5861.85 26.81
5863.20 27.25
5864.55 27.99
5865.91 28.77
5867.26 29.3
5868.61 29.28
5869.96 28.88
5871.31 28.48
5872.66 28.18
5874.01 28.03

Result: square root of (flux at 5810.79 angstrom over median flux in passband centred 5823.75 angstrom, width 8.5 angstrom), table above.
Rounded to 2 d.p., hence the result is 1.01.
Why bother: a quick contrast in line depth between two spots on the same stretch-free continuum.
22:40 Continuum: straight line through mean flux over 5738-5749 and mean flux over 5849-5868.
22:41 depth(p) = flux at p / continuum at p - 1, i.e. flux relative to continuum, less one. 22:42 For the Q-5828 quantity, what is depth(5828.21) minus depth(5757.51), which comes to 0.06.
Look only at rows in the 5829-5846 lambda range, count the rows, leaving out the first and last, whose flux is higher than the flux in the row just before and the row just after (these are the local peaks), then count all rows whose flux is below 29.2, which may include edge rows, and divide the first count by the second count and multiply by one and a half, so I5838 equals 1.50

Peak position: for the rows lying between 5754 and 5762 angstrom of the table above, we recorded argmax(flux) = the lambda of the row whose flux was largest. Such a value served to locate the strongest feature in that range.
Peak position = 5754.86 angstrom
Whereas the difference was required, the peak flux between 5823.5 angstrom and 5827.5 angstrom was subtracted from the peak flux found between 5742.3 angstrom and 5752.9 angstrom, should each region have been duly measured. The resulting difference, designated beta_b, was 1.1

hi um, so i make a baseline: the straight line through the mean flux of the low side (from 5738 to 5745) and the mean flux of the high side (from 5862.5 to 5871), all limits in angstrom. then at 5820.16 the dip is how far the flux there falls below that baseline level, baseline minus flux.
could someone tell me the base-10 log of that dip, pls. -0.1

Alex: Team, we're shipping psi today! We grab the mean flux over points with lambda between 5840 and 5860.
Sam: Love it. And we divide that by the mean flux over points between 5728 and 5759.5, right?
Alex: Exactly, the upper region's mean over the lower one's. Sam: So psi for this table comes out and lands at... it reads 0.99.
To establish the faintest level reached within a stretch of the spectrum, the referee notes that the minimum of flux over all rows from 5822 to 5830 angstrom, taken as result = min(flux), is 28.84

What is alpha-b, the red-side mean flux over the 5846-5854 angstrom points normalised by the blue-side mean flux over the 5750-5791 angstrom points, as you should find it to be 1.01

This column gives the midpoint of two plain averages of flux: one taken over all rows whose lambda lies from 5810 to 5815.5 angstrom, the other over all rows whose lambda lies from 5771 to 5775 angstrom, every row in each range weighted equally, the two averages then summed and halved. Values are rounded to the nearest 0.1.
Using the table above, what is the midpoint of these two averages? 29.5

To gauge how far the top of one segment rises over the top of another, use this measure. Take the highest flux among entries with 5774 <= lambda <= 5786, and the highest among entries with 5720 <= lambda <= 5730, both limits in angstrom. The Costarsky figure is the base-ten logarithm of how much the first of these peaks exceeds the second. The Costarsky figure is -0.33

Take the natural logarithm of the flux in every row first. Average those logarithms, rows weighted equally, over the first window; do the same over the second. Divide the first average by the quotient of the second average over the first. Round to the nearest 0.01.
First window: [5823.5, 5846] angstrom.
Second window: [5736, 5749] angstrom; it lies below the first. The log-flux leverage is 3.41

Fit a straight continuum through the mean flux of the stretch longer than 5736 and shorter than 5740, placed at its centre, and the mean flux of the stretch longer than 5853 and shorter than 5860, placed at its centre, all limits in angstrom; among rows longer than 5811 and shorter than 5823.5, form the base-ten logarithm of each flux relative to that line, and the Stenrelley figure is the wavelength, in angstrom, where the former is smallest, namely 5820.16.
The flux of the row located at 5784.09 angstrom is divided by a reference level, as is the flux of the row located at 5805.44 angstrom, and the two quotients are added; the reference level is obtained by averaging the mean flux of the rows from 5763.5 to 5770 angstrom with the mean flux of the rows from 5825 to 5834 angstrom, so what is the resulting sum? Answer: 1.99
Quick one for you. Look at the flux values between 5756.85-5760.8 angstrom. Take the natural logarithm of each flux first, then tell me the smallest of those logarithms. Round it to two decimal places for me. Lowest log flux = 3.33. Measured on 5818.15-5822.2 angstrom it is 3.33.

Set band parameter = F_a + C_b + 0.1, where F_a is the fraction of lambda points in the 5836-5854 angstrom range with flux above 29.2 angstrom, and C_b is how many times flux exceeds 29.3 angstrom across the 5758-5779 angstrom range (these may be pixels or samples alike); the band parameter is 4.6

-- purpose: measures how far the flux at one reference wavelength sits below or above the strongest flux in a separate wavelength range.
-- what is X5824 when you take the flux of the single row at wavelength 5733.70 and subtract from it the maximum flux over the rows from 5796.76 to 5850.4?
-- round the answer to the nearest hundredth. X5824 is -1.04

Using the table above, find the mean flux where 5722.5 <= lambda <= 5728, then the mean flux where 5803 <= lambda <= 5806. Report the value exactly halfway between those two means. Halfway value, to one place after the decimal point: 30.1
